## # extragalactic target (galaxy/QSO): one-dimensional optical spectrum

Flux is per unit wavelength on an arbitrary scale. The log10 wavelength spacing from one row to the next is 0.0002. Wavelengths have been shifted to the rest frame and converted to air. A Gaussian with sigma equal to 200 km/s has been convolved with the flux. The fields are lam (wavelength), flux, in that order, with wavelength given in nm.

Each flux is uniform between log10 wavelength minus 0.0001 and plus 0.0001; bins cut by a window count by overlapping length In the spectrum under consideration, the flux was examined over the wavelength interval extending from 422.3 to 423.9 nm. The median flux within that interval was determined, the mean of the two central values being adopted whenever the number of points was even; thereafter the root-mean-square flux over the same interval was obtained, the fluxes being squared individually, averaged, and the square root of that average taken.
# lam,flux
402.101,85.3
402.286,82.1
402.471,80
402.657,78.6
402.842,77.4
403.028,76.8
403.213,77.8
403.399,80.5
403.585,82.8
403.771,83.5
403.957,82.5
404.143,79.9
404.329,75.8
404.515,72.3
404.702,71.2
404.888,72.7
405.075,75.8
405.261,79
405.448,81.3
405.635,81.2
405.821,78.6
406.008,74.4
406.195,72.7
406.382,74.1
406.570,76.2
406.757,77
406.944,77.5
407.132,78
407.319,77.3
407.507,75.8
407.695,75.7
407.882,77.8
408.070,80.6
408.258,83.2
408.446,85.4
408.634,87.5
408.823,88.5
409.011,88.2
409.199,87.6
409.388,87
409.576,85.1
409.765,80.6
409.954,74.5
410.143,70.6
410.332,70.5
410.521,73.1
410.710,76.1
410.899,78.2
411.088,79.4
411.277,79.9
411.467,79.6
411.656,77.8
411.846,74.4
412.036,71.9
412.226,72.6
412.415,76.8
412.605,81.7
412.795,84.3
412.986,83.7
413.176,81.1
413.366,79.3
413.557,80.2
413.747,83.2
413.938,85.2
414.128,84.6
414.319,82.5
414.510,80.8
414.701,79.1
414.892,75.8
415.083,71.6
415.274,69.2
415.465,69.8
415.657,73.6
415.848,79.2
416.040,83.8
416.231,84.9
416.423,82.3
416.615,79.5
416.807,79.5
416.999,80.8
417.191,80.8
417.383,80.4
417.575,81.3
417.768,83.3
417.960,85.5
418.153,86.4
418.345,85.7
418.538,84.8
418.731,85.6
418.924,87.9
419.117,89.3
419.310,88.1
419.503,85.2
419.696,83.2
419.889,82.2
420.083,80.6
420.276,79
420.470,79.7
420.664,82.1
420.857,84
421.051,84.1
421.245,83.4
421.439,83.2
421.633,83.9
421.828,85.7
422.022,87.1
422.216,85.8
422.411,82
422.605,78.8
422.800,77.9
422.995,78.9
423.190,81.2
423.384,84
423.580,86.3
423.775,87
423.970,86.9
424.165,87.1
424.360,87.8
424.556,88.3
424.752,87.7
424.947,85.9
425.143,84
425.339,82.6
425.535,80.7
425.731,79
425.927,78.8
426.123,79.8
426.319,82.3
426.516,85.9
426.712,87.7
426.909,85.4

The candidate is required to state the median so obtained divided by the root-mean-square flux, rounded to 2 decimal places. 0.99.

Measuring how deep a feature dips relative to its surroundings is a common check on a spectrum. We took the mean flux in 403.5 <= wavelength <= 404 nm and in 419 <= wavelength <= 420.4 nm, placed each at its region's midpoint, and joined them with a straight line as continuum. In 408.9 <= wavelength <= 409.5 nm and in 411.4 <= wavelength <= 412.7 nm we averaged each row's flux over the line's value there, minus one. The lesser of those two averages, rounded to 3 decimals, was -0.085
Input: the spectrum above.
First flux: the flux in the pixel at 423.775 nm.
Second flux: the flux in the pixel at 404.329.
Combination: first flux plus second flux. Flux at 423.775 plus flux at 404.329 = 163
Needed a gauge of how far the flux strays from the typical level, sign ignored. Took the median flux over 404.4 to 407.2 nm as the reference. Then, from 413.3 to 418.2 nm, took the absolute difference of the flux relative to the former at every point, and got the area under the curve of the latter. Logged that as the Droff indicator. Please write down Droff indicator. 27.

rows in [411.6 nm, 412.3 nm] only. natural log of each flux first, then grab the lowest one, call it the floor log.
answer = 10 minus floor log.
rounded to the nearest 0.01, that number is 5.72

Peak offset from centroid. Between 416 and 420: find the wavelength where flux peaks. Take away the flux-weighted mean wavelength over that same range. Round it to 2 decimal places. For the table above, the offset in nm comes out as 1.13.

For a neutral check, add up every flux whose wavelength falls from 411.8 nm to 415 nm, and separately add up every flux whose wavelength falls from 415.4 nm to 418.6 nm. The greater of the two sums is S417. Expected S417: 1382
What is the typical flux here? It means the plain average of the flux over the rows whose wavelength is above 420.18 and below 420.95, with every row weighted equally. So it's 81.2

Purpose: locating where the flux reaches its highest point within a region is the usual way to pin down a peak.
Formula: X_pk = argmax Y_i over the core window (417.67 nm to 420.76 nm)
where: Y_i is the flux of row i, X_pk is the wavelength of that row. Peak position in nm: 419.117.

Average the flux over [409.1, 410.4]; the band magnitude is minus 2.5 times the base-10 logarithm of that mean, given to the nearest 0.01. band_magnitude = -4.75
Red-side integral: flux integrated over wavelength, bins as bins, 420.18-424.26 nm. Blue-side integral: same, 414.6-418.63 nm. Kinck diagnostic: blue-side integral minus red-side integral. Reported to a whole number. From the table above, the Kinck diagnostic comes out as -18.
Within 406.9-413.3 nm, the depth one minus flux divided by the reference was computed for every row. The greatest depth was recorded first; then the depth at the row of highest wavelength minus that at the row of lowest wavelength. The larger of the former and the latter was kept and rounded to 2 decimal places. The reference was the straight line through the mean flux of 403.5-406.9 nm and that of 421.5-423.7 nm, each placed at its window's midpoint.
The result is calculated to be 0.11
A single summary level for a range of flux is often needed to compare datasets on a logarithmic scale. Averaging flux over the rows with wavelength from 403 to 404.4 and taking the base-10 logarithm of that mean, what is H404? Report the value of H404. 1.90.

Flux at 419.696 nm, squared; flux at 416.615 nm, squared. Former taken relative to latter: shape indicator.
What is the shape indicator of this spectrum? 1.10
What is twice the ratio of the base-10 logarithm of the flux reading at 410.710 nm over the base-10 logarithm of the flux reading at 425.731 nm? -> 1.98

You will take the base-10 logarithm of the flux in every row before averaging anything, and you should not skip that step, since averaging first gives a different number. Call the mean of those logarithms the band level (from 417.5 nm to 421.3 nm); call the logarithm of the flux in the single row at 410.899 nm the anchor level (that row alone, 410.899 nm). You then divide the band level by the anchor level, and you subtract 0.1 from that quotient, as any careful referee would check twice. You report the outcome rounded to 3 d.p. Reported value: 0.916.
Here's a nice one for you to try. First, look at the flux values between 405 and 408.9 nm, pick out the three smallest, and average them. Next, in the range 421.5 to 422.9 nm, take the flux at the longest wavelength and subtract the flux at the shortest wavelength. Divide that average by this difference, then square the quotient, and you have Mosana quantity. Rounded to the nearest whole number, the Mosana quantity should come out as 151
